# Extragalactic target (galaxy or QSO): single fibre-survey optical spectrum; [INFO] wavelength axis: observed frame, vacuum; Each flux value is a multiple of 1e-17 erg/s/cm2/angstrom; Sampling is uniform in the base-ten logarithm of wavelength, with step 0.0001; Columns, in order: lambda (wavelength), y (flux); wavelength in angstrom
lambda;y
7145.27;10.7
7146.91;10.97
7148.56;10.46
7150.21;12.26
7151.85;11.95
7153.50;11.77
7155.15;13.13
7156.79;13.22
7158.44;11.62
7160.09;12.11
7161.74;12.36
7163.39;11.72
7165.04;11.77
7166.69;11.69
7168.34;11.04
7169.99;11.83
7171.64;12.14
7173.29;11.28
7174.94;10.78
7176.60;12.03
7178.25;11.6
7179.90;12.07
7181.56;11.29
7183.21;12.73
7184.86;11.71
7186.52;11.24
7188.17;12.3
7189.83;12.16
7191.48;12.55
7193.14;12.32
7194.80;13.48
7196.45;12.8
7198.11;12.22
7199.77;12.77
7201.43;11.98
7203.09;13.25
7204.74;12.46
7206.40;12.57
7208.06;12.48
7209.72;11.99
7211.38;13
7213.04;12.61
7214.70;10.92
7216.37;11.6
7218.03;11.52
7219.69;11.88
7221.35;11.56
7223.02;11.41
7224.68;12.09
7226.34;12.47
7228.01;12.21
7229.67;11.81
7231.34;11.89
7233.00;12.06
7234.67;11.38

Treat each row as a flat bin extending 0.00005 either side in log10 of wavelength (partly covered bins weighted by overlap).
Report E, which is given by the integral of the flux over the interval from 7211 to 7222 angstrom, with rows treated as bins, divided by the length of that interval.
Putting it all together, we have 11.8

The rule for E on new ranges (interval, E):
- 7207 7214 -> 12.5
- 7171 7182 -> 11.6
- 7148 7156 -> 12.0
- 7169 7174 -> 11.7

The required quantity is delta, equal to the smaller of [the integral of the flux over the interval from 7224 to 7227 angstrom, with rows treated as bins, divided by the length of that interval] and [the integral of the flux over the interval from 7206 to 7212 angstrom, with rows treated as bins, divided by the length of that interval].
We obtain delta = 12.3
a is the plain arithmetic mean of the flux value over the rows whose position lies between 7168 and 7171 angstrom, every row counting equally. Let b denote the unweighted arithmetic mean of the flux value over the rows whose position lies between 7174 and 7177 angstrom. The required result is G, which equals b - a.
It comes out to 0.0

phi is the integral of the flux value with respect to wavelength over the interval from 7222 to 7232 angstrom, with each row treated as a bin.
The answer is 120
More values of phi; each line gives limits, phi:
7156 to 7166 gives 121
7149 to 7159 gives 123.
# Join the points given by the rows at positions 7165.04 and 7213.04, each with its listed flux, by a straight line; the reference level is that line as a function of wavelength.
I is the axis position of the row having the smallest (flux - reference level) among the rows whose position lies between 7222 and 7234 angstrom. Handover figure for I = 7223.02 angstrom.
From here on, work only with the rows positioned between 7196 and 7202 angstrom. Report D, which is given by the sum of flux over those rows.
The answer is 49.8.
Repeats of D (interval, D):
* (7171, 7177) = 46.2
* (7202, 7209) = 50.8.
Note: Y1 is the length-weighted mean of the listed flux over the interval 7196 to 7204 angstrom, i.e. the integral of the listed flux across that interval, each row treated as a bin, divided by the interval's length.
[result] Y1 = 12.6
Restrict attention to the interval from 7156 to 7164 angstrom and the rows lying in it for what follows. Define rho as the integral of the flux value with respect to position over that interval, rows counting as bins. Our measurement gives 97.7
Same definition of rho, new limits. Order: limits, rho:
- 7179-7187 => 94.6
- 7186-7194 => 97.2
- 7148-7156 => 95.8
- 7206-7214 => 100.0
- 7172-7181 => 104.1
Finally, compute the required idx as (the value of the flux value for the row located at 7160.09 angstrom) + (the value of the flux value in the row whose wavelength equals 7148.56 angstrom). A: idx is 22.6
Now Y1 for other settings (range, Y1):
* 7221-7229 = 12.0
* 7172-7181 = 11.6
